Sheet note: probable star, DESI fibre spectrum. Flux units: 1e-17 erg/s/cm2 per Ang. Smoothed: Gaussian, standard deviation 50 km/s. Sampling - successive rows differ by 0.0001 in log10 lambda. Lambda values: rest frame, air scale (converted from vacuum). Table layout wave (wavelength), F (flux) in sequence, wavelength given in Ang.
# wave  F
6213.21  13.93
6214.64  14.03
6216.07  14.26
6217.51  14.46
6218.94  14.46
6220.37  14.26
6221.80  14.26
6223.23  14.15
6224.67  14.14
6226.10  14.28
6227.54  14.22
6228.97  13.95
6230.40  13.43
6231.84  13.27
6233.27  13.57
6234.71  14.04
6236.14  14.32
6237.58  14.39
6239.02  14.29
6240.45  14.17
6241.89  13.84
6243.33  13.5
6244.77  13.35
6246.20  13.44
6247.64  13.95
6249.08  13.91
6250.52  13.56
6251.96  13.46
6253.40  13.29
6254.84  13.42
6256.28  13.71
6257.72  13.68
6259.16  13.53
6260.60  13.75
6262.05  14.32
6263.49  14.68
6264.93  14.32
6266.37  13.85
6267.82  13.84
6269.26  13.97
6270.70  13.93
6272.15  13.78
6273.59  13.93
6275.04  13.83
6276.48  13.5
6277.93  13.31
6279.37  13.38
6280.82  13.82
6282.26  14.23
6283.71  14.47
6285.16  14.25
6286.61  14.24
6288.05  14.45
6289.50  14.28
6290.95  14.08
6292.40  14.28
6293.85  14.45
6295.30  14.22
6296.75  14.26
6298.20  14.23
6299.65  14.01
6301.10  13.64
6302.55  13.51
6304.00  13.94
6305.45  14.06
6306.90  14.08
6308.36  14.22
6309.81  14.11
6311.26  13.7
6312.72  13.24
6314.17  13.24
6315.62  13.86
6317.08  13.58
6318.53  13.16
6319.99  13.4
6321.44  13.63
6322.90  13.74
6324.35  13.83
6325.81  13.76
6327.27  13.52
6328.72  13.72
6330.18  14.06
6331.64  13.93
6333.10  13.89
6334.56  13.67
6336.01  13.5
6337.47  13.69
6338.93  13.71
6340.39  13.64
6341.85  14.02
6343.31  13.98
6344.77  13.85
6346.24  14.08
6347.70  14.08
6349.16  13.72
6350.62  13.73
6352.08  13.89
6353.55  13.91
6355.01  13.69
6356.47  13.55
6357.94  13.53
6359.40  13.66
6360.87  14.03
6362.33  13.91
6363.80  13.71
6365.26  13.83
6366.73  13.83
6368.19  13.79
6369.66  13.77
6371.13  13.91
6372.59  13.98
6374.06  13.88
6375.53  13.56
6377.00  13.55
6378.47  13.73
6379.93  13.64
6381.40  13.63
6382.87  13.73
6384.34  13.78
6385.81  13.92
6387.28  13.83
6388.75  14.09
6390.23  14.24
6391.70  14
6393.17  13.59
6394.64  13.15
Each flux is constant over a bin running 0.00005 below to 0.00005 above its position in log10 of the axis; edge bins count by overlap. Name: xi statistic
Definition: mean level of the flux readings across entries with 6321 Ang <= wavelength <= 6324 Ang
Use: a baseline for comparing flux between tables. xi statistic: 13.7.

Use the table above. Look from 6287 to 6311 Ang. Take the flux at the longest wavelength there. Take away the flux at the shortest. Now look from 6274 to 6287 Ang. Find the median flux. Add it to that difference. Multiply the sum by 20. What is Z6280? 270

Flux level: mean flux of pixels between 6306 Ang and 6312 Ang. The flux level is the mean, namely 14.0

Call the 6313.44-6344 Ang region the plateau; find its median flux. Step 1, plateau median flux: 13.7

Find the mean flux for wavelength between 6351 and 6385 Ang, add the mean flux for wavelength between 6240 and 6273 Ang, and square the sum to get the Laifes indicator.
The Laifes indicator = 759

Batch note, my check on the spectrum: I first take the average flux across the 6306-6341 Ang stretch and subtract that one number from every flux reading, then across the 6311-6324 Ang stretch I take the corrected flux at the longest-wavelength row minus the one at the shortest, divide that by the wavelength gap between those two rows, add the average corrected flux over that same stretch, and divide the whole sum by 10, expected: -0.019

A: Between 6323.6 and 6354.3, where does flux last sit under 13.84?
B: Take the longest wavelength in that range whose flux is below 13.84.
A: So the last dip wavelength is 6350.62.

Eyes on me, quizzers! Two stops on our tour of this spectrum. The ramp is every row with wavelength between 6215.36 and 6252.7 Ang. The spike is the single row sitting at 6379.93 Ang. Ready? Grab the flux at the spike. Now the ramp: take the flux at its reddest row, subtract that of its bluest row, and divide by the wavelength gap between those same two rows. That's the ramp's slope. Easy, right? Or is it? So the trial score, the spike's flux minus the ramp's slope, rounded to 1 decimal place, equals 13.7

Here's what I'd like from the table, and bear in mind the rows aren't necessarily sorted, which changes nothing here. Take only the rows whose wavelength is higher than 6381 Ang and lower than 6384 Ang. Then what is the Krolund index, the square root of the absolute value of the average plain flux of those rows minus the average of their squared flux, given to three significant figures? 13.2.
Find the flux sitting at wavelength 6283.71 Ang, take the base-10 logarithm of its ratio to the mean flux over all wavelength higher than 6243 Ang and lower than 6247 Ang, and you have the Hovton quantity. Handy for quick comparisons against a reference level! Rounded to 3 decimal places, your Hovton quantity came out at 0.032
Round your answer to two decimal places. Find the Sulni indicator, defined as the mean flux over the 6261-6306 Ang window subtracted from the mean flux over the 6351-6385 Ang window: -0.27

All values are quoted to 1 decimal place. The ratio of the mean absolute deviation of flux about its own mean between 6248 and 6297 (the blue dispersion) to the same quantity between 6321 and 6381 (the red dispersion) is 2.3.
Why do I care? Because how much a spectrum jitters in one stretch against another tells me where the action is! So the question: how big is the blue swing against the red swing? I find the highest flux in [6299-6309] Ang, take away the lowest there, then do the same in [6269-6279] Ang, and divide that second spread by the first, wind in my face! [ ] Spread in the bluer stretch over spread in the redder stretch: 0.9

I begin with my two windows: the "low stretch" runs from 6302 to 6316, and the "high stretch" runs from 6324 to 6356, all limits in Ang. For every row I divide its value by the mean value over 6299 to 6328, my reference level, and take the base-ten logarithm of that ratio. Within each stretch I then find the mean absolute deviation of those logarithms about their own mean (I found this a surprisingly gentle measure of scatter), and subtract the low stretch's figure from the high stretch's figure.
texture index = -0.0049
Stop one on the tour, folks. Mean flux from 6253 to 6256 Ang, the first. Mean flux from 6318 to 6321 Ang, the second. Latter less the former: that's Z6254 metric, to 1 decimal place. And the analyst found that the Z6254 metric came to -0.1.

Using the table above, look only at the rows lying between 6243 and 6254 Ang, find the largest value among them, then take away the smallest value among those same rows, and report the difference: 0.66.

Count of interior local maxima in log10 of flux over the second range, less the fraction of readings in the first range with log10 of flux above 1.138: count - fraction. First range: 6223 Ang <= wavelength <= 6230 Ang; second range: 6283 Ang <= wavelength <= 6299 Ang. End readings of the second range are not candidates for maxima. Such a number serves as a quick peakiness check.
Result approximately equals 2.0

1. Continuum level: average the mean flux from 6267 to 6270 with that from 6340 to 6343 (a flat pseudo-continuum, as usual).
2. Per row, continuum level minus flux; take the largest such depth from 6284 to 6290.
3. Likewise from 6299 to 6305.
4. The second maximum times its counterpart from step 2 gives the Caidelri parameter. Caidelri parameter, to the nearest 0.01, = -0.13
